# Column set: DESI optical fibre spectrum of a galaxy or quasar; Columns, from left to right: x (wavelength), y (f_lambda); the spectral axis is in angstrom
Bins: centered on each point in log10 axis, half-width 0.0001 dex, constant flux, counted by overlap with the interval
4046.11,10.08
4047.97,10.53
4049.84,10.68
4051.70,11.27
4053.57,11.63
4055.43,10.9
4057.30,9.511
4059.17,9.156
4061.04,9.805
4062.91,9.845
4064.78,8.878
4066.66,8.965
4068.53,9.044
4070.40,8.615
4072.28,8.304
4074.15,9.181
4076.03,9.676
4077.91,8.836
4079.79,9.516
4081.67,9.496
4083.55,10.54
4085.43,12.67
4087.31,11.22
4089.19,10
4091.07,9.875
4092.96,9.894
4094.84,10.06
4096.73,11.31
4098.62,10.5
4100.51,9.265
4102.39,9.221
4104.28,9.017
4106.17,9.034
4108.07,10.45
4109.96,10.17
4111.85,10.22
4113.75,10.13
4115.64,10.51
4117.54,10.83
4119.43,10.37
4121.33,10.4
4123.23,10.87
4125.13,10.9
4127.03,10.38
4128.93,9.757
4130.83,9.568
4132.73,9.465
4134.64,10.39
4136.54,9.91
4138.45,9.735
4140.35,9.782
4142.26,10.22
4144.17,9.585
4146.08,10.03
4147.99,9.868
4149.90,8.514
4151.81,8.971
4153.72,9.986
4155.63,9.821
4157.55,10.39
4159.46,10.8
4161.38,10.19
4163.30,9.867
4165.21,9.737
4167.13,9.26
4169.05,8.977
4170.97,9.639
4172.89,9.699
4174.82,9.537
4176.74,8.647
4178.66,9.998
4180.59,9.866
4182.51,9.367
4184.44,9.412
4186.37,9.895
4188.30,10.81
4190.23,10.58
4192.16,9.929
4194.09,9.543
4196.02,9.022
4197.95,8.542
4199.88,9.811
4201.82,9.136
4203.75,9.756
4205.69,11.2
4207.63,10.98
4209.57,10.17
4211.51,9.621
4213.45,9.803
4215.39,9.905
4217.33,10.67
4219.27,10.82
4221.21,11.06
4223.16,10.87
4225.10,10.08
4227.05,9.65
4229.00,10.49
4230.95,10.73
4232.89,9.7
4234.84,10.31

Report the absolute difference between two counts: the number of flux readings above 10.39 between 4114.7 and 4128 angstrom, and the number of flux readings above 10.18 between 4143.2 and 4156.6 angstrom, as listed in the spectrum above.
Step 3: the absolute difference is 5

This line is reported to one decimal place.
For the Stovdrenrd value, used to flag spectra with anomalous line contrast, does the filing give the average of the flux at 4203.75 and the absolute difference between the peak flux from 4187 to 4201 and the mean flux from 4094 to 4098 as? 4.9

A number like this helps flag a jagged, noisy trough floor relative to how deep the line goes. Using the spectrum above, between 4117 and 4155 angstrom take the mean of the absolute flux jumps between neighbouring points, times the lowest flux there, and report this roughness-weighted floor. 3.83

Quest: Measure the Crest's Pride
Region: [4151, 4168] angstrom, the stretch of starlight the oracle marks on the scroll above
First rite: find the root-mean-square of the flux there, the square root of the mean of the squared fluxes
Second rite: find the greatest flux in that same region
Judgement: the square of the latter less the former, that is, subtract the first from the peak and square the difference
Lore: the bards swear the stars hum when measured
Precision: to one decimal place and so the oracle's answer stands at 0.8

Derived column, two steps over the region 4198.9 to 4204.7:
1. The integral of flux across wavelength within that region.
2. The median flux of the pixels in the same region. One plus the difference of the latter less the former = -44.8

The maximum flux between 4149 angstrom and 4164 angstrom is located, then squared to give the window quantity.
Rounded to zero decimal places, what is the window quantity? 117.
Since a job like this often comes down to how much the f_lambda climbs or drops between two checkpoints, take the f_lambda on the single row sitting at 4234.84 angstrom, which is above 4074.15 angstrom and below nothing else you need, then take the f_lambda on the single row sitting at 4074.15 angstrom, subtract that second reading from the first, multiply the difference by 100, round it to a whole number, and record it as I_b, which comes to 113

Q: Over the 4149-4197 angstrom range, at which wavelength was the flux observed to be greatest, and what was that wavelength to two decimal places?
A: 4188.30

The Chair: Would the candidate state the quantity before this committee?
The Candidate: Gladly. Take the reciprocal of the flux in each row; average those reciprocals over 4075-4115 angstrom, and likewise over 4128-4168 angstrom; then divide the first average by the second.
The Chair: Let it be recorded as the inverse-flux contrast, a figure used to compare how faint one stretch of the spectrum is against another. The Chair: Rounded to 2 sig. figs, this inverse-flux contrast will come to 0.98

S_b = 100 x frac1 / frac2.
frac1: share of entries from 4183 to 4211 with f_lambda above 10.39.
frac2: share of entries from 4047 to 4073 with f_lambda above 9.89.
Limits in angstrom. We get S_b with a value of 80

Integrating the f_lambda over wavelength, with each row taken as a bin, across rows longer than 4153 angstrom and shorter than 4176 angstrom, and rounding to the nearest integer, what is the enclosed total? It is 226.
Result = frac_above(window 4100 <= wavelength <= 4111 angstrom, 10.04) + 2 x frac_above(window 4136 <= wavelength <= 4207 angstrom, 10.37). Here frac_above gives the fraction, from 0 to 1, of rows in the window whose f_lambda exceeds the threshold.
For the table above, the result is 0.60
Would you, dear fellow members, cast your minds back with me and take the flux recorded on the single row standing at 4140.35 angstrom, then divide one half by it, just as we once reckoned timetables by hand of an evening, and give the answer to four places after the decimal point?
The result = 0.0511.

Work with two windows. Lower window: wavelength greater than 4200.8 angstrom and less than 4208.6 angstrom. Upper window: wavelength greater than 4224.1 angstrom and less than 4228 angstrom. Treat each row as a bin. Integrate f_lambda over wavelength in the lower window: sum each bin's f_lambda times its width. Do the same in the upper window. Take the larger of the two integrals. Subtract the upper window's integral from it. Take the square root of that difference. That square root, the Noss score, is 6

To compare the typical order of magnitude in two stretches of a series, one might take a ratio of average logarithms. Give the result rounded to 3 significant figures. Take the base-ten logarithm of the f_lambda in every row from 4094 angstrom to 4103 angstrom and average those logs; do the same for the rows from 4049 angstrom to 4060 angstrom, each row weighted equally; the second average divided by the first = 1.02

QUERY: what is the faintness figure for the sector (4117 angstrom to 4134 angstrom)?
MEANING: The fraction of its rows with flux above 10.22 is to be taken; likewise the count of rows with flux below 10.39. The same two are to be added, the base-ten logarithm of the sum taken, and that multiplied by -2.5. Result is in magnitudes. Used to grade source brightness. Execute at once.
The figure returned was -1.88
